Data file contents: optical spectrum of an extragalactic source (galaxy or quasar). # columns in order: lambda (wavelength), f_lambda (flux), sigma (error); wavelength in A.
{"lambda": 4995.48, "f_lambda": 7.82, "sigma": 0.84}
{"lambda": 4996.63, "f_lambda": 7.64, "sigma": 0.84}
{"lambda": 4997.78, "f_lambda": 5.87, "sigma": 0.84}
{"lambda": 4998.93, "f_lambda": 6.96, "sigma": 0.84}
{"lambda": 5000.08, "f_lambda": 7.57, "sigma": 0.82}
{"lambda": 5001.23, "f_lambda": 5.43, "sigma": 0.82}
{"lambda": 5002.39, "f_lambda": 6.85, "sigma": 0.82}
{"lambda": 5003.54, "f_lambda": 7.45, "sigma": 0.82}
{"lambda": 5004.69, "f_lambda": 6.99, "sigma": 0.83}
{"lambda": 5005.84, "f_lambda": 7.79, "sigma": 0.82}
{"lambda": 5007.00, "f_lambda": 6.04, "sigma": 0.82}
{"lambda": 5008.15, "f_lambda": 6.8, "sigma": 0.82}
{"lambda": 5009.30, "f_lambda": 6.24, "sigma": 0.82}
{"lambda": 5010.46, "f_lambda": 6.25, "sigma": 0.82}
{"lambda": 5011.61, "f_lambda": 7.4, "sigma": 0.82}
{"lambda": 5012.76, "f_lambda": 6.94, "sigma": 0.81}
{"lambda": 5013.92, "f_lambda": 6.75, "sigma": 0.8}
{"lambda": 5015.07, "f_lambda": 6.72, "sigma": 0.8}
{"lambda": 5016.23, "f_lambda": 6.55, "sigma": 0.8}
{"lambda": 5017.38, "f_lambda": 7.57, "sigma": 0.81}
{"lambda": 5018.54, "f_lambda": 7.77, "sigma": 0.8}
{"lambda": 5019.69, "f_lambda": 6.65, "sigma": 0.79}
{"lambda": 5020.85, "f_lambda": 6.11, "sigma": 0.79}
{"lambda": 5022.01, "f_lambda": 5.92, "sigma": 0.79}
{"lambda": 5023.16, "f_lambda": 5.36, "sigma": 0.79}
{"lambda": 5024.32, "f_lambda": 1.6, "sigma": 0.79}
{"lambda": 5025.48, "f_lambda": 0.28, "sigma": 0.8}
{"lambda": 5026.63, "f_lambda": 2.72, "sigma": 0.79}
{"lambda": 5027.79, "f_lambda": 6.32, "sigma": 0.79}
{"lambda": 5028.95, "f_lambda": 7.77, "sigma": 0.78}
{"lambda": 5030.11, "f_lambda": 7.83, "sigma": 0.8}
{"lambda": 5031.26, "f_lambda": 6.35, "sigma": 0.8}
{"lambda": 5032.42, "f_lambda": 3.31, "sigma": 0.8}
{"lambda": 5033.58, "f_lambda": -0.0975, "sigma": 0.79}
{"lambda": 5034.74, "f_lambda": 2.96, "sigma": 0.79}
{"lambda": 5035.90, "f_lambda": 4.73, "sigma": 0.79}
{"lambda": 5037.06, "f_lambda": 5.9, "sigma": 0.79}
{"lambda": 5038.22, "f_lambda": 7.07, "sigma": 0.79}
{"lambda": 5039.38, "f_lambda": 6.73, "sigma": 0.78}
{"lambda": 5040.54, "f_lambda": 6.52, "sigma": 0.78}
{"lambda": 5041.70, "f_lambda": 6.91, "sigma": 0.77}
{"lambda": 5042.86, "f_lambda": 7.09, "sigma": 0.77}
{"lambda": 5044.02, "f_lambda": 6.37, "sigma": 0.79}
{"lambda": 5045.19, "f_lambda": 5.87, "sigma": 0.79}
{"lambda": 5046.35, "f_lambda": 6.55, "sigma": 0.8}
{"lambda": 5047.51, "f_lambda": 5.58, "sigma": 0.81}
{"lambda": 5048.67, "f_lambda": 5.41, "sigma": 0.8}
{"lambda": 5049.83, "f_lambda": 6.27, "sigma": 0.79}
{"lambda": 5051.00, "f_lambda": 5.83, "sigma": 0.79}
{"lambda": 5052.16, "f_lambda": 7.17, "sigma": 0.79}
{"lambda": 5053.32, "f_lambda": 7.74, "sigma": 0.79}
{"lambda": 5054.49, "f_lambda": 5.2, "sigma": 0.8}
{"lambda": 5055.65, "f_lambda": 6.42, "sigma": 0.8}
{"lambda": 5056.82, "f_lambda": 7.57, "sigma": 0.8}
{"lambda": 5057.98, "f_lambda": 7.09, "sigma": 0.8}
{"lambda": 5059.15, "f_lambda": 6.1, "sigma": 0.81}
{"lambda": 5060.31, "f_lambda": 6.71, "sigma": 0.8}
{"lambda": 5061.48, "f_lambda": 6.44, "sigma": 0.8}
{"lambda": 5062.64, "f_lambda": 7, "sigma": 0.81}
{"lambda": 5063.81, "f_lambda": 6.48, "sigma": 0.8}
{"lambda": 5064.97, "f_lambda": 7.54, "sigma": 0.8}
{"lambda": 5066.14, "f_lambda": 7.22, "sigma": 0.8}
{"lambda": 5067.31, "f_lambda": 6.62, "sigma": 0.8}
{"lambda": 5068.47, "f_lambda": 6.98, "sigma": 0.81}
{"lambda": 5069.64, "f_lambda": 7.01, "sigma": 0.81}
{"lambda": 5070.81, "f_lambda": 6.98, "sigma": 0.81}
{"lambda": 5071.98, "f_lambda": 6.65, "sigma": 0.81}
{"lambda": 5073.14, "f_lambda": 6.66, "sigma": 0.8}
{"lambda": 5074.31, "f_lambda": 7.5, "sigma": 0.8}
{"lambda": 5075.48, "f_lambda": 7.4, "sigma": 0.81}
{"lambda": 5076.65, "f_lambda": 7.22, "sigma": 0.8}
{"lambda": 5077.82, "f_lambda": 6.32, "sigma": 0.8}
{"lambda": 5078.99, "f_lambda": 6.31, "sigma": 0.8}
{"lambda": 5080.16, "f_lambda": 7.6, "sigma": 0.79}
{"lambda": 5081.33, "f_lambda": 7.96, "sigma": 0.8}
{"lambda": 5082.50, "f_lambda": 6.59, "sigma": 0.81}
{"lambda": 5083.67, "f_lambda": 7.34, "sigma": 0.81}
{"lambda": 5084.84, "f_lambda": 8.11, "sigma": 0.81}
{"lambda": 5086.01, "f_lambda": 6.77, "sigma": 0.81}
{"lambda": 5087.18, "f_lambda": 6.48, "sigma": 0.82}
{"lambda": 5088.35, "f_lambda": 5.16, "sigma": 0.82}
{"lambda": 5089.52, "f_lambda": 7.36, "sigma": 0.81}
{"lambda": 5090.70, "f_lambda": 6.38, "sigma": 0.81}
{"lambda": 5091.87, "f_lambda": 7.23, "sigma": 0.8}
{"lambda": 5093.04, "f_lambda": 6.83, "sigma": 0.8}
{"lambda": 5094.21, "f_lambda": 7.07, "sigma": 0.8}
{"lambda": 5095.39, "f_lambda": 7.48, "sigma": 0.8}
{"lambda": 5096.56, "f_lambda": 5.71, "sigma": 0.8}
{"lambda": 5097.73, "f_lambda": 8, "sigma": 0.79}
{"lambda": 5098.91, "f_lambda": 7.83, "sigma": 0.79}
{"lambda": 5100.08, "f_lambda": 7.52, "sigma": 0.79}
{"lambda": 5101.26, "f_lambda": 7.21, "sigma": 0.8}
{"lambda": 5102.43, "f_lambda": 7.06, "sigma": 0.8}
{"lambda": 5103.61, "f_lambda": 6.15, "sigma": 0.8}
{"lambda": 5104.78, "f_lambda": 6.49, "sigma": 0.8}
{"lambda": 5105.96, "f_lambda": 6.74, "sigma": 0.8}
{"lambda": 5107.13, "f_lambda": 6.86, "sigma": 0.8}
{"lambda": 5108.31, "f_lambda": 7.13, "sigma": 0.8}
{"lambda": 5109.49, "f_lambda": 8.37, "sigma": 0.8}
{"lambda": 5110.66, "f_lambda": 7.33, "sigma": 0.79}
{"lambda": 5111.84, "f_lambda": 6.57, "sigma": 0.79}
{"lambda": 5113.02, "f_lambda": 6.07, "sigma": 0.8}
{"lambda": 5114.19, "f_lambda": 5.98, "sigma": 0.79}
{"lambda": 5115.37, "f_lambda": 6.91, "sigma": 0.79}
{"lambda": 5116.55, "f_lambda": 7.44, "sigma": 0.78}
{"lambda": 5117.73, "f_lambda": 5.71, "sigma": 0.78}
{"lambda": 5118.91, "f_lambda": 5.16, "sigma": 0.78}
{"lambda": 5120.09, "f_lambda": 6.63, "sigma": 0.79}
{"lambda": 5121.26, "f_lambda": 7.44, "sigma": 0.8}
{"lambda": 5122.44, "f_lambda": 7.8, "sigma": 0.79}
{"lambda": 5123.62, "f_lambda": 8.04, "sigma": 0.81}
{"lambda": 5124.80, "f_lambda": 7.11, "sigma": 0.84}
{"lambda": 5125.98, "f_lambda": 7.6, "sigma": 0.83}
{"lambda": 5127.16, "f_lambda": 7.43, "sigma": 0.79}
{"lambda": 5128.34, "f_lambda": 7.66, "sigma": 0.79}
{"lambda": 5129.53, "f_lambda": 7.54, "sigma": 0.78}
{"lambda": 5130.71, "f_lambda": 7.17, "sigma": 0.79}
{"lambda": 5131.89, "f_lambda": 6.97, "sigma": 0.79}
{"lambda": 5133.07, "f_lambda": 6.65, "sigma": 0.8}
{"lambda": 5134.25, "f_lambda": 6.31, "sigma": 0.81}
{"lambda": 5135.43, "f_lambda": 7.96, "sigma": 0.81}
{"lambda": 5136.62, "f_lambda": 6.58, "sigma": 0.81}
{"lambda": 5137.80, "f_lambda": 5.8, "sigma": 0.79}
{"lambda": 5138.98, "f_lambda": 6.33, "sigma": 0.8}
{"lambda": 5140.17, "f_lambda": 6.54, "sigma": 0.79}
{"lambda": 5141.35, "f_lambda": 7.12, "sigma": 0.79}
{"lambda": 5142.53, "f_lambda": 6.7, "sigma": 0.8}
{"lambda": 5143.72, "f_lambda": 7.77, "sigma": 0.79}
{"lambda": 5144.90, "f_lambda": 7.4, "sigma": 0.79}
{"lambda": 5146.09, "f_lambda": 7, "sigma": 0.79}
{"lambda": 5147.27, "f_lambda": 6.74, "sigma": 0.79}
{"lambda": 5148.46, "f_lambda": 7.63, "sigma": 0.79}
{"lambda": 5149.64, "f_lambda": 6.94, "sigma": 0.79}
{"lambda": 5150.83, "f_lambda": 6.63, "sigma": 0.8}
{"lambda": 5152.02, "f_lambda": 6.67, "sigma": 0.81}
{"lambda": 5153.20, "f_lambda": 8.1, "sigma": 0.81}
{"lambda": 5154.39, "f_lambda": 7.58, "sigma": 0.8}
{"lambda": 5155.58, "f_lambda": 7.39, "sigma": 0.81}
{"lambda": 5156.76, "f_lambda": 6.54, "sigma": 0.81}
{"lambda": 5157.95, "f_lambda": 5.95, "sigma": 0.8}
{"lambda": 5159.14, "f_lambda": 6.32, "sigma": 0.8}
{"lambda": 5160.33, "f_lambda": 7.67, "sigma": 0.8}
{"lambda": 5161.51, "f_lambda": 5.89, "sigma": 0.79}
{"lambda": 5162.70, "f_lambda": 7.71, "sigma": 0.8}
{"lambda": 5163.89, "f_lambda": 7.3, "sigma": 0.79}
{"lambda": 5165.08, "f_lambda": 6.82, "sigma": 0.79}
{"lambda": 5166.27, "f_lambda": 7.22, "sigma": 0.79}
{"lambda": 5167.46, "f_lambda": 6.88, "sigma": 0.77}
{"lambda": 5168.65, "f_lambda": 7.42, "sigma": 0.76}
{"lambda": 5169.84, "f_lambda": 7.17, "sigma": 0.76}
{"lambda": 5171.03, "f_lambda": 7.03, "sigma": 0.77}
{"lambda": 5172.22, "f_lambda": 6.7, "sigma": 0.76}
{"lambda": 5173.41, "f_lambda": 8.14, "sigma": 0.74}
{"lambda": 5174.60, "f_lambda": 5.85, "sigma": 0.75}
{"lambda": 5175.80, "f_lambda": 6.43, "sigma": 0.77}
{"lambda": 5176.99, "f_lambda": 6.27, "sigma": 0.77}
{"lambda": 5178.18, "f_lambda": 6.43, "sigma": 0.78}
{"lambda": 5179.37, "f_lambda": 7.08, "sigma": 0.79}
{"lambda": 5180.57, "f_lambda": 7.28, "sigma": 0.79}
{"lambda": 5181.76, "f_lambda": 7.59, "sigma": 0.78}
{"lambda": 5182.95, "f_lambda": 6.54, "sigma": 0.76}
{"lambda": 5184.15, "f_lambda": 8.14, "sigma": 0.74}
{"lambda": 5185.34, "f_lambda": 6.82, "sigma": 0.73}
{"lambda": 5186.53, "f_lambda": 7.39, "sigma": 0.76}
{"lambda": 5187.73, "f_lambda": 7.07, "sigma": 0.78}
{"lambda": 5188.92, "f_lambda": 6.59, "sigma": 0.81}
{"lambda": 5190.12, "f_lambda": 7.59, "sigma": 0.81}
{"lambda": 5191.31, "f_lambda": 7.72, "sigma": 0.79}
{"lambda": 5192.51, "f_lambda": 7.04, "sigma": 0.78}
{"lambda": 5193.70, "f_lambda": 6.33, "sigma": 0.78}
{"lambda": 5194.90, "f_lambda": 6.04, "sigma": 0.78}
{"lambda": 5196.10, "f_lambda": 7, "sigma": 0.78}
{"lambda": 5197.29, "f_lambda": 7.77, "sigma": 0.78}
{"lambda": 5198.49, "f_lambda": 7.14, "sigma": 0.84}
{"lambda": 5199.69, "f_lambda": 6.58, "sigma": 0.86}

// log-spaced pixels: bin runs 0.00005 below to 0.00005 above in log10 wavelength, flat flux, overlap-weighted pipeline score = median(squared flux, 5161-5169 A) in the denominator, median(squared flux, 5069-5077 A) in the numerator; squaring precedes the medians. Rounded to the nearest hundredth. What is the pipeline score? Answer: 0.94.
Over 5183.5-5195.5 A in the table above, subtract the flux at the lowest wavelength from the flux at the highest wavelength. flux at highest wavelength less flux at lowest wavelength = -2.1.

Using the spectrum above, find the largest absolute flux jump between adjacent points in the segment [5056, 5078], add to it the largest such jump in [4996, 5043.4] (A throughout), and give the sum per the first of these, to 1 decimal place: 4.5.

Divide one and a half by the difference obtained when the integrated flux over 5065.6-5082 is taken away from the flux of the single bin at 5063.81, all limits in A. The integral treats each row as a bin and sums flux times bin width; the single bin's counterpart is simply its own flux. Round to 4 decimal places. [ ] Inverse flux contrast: -0.0138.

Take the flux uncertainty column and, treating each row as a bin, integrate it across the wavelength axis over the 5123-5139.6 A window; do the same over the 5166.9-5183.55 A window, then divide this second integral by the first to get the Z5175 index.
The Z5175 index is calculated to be 0.96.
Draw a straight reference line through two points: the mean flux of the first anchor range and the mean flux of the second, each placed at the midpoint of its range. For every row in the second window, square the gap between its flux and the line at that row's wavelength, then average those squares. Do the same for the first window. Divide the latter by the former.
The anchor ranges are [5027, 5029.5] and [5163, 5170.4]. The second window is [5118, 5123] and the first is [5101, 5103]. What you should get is 0.0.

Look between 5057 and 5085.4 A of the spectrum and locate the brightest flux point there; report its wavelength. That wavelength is 5084.84 A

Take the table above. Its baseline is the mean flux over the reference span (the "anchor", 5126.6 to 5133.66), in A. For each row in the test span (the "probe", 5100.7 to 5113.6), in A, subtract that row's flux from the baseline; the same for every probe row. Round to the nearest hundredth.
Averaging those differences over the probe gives 0.33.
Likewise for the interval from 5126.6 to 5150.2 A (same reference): 0.22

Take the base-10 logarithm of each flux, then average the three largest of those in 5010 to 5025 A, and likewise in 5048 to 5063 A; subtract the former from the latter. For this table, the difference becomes -0.005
